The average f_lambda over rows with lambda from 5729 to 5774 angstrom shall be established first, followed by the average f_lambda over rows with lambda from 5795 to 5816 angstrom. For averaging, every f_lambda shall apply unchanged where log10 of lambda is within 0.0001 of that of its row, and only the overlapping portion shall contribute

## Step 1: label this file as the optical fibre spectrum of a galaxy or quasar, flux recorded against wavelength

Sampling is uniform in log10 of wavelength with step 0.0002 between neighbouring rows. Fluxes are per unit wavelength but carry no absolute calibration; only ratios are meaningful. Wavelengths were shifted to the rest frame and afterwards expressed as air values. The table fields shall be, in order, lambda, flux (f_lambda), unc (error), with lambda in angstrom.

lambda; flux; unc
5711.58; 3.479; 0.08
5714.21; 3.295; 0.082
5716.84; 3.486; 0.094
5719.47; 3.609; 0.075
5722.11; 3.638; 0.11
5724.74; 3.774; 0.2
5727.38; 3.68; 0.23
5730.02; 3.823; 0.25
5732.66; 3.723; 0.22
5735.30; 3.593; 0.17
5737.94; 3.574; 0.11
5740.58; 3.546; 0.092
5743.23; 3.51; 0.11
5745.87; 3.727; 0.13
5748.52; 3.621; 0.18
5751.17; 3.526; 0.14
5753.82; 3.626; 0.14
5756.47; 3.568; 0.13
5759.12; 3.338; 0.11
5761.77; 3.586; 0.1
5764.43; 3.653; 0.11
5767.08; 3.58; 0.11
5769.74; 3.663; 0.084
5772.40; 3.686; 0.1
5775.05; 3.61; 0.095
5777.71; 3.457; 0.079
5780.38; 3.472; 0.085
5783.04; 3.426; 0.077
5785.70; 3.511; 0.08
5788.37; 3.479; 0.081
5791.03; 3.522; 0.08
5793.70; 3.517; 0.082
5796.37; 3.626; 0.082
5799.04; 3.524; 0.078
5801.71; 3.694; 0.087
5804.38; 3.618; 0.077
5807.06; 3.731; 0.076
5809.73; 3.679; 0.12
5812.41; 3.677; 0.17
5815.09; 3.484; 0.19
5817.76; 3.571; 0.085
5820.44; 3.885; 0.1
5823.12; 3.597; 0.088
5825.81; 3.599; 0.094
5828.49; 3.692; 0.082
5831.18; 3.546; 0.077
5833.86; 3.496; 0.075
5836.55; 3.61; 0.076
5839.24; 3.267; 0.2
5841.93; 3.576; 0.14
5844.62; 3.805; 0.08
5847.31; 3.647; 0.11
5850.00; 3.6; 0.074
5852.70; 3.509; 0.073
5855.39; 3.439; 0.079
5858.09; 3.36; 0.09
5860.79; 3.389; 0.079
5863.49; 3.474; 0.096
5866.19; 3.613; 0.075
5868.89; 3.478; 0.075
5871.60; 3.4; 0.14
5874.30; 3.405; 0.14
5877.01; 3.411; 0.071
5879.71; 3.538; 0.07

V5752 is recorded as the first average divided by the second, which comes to 0.99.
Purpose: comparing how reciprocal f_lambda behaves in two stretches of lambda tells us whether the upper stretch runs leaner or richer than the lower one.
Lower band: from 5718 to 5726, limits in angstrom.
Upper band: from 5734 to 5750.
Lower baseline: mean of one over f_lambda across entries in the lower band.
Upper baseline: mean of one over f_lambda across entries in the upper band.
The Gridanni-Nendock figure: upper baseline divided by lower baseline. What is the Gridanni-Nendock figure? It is 1.02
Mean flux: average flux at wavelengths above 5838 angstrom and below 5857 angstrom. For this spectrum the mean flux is 3.55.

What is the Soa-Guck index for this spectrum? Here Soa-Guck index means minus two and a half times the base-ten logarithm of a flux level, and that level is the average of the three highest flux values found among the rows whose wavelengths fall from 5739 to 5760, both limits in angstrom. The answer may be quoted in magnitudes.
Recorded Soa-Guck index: -1.41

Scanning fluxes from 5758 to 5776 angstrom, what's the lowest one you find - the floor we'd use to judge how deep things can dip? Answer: 3.338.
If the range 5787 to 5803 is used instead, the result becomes 3.479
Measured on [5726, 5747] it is 3.51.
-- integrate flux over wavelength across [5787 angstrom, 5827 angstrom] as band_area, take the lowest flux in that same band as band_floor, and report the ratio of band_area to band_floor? 42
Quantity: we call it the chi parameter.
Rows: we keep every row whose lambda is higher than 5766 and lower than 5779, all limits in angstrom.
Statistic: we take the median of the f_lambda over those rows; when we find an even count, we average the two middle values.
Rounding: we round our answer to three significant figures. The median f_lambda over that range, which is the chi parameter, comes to 3.61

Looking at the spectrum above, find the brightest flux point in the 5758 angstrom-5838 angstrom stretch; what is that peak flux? 3.885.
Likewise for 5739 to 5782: 3.727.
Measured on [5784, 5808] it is 3.731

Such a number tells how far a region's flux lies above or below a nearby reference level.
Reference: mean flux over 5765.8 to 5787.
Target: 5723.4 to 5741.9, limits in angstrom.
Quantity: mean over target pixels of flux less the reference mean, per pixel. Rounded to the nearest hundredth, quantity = 0.12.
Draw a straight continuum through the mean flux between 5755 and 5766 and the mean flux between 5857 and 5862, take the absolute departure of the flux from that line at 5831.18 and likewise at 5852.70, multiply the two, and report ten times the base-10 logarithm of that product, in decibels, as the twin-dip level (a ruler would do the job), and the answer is -18.1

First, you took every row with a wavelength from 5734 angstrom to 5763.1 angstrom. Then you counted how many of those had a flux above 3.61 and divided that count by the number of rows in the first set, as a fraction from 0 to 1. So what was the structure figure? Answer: 0.27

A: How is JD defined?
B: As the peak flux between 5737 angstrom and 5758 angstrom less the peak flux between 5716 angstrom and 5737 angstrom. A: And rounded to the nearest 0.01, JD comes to -0.10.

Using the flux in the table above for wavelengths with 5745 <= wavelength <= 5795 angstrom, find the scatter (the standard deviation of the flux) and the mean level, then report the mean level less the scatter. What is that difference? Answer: 3.46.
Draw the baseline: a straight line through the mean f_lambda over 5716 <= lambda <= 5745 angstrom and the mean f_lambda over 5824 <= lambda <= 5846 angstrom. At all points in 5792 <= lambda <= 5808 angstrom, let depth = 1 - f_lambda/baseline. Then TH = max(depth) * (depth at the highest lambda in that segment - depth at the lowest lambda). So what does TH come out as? -0.0014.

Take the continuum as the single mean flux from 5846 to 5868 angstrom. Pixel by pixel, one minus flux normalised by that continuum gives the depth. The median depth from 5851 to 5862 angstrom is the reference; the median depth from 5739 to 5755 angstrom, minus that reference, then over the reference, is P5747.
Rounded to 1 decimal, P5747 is -1.9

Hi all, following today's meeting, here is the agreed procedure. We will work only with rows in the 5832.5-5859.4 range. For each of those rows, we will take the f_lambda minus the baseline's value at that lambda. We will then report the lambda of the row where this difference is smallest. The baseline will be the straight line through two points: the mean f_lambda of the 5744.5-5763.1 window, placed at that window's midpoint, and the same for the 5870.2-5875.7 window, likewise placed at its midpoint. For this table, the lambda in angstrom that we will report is 5839.24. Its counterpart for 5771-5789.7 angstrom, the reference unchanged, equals 5783.04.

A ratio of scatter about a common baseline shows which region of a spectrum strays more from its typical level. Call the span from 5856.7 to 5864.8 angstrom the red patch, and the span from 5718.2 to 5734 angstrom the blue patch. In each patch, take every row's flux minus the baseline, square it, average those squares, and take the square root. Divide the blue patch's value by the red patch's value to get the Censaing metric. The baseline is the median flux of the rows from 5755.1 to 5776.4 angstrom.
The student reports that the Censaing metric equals 0.68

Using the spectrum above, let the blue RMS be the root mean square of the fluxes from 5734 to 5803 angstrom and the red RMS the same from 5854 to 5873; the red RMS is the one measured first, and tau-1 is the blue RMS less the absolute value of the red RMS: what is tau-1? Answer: 0.113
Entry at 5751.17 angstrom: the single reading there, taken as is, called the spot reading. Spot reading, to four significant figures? 3.526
